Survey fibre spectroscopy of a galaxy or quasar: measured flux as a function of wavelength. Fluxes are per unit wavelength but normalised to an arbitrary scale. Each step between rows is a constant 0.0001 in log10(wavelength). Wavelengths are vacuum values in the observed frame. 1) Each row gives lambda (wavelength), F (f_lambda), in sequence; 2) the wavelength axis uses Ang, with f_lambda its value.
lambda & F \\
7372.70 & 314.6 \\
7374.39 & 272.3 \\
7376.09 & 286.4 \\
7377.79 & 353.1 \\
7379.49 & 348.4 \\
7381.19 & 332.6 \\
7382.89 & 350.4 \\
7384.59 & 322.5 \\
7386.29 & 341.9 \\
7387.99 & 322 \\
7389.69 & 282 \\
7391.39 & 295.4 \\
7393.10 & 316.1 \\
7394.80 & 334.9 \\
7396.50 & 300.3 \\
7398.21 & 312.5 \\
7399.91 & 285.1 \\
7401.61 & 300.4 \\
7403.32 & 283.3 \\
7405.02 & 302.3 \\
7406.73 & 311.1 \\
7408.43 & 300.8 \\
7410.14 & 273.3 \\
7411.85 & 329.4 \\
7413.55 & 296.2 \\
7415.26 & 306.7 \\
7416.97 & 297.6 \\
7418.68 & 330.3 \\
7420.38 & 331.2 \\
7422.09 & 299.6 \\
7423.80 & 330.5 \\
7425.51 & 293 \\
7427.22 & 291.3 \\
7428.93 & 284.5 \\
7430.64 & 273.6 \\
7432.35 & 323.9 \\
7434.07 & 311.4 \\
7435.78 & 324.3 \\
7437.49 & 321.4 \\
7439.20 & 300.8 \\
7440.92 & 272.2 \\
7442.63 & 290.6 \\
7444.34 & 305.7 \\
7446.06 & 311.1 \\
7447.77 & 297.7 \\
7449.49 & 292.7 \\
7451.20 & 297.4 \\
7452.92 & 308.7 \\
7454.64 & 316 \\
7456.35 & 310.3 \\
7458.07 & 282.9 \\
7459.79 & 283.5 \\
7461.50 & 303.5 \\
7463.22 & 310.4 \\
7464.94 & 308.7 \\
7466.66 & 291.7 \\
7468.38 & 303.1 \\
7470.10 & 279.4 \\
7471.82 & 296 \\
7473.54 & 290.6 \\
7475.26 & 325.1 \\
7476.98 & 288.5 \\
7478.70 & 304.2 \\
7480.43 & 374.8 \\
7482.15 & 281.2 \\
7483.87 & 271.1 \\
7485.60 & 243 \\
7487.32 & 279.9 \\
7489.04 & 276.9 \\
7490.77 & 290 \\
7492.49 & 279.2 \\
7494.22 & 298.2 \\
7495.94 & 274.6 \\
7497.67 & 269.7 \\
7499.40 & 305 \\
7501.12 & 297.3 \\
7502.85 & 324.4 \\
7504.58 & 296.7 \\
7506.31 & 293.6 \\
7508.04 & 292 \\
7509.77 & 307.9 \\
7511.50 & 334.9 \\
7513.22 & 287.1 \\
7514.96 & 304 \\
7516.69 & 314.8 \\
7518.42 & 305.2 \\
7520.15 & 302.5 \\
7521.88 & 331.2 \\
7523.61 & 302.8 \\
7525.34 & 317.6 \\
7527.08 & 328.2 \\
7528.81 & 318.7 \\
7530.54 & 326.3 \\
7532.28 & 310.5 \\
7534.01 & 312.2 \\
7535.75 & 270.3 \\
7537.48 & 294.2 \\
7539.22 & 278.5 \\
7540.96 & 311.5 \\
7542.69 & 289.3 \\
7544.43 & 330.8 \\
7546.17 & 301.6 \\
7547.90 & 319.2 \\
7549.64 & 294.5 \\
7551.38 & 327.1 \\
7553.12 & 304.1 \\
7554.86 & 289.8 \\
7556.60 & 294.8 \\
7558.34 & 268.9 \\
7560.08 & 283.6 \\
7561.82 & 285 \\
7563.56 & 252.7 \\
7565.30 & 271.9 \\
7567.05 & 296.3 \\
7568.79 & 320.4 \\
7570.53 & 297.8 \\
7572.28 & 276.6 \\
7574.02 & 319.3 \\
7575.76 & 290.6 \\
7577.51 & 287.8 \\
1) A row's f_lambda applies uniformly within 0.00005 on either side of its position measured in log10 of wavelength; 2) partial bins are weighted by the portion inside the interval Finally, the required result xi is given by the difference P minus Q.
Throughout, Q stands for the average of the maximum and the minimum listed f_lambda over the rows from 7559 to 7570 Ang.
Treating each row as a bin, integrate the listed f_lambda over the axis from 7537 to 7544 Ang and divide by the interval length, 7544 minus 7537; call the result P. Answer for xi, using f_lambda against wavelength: 9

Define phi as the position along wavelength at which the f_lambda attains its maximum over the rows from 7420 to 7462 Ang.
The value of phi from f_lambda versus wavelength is 7420.38 Ang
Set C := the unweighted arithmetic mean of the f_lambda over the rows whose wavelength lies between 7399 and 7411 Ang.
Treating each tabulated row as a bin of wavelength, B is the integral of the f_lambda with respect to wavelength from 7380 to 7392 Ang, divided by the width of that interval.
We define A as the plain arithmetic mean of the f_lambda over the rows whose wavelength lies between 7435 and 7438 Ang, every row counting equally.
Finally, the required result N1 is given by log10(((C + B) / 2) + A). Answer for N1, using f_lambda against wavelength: 2.80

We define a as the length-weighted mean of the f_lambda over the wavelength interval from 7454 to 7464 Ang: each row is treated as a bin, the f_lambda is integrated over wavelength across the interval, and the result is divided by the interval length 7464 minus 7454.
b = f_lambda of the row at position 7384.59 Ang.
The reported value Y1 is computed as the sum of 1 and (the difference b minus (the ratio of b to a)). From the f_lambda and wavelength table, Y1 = 322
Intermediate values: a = 301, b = 322.5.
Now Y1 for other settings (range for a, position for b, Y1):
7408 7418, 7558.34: 269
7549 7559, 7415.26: 307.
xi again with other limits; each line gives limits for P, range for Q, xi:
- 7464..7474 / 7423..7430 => -12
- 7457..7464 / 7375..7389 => -24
